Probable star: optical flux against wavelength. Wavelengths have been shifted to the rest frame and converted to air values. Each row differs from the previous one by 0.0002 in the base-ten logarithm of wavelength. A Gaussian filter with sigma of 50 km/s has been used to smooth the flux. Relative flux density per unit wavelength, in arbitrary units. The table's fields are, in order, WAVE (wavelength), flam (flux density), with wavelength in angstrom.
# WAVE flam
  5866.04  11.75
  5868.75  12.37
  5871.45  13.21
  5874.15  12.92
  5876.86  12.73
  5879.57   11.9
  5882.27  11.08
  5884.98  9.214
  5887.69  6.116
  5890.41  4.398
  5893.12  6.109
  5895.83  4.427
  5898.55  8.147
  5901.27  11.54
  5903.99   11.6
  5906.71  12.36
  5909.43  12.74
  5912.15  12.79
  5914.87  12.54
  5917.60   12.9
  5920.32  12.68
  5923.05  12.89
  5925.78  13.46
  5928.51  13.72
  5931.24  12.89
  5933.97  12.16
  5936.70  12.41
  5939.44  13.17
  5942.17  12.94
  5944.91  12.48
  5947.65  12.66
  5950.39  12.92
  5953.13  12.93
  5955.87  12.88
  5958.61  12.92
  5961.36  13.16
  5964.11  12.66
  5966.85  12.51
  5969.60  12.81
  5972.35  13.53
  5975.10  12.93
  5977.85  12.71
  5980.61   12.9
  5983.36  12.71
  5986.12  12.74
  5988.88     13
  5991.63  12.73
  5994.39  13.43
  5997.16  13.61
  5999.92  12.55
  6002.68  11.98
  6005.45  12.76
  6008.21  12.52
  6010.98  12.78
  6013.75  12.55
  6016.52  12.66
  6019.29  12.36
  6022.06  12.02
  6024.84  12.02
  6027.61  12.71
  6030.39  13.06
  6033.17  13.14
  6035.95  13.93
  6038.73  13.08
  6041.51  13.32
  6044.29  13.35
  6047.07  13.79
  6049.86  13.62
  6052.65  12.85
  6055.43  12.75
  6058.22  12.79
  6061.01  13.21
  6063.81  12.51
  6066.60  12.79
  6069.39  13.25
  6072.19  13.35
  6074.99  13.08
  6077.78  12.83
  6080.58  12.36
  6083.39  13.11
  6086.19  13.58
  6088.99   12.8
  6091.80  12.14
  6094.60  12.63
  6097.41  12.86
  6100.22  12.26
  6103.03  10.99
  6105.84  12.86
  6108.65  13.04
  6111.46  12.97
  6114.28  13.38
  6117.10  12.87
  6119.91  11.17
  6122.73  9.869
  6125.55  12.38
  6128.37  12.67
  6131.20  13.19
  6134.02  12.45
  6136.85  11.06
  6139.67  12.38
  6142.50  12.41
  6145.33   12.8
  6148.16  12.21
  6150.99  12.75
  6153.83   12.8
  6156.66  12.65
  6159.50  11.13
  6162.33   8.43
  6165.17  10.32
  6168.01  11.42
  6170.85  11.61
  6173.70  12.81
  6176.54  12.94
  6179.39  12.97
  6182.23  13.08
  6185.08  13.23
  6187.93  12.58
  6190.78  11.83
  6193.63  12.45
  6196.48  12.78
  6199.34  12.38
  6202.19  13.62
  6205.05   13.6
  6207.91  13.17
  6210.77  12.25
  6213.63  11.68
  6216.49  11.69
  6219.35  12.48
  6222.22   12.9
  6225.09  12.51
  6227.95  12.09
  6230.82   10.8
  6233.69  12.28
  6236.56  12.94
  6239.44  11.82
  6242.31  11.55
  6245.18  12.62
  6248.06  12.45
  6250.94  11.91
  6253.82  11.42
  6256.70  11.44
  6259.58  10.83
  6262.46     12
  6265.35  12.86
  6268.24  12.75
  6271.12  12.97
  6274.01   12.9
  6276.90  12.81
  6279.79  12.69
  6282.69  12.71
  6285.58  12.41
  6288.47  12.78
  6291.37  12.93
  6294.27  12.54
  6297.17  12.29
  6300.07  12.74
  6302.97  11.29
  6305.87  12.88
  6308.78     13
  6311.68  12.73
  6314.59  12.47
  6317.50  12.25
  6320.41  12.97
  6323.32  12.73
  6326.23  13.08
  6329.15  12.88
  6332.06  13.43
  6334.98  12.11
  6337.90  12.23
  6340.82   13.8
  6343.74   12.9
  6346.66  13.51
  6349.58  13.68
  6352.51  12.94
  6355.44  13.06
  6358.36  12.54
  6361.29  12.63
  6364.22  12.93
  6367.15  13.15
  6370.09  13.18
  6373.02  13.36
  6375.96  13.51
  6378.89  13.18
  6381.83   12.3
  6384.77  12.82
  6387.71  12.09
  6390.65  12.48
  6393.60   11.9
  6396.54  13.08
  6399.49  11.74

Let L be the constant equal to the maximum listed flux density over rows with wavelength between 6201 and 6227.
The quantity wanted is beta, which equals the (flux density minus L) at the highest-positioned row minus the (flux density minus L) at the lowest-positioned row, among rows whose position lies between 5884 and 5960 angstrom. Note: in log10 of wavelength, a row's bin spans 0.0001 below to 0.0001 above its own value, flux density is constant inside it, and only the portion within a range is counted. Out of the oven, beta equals 3.7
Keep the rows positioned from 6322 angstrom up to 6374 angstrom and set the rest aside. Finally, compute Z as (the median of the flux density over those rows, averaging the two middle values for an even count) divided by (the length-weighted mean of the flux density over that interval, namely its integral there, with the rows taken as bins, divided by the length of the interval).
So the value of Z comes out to 1.00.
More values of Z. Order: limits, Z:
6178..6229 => 0.99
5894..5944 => 1.07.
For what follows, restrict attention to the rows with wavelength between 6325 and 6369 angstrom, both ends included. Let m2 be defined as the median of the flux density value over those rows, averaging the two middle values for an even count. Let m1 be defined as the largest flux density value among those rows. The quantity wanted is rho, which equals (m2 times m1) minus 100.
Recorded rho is 79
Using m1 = 13.8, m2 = 12.9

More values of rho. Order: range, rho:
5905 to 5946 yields 75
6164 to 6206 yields 74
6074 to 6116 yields 75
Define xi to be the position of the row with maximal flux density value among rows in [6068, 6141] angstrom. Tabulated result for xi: 6086.19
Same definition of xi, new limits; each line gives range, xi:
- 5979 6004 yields 5997.16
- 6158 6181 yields 6179.39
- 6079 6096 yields 6086.19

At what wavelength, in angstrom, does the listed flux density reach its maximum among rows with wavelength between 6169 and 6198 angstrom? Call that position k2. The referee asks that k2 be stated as 6185.08 angstrom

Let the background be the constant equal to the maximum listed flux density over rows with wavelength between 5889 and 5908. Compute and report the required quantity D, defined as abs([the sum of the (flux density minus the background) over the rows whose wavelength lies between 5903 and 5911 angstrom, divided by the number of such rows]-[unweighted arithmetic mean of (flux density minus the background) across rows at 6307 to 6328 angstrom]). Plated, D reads 0.514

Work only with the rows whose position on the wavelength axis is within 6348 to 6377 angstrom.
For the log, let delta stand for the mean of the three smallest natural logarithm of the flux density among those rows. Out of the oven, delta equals 2.54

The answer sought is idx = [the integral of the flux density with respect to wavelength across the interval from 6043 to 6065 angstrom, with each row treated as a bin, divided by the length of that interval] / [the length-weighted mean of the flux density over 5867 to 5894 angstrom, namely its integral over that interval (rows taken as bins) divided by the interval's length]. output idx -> 1.30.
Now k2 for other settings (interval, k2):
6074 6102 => 6086.19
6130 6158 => 6131.20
